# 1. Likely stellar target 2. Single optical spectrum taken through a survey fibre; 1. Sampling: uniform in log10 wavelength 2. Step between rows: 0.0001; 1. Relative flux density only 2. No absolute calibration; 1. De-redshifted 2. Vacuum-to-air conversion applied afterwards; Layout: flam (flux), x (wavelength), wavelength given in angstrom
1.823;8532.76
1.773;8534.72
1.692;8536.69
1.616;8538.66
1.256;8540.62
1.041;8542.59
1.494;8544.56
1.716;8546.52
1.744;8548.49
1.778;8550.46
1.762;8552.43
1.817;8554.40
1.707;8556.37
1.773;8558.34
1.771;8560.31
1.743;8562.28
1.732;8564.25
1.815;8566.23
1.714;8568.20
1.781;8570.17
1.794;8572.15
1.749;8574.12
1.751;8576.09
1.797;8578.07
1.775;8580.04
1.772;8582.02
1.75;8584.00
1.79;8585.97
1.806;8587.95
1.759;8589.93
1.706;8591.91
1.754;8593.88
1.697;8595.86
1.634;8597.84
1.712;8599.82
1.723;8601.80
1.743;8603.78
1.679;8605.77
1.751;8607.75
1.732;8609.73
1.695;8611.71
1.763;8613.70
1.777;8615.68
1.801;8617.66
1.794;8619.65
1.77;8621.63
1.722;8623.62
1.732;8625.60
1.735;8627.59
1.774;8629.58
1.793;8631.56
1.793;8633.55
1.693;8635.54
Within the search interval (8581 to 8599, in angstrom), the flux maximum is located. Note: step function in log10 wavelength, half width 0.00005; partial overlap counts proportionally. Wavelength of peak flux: 8587.95 angstrom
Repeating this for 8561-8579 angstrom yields 8566.23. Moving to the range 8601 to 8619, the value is 8617.66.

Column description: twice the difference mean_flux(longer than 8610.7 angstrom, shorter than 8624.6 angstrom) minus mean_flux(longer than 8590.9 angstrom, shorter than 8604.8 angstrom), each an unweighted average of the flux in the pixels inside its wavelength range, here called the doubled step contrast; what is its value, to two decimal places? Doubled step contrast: 0.10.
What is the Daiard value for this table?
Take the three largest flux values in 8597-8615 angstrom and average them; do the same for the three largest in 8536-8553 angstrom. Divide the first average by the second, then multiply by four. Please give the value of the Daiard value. 3.98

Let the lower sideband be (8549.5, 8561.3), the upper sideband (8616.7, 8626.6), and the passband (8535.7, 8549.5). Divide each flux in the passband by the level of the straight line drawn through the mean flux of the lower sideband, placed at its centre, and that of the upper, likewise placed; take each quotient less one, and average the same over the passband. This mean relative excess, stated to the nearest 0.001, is -0.147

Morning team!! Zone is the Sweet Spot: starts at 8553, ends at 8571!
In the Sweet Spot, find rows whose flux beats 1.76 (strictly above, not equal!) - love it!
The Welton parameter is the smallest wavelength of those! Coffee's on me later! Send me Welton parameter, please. 8554.40 angstrom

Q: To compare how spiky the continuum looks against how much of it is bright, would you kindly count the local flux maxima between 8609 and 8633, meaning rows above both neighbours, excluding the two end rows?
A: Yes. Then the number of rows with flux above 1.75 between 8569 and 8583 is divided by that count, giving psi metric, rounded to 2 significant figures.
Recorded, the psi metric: 6.0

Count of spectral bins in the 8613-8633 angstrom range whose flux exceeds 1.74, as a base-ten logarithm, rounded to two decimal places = 0.85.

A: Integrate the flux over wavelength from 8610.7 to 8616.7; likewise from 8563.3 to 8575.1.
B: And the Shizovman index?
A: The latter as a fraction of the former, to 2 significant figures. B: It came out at 2.0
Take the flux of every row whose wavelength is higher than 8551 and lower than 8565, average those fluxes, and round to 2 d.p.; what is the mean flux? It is 1.76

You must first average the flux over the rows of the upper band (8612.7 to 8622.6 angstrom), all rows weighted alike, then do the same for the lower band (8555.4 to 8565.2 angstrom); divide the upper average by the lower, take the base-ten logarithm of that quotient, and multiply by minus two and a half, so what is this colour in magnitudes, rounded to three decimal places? -0.022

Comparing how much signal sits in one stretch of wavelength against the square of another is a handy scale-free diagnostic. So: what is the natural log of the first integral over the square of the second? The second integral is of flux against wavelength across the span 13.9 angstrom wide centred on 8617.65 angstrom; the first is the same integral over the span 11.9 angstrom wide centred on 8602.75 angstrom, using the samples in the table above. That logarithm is -3.4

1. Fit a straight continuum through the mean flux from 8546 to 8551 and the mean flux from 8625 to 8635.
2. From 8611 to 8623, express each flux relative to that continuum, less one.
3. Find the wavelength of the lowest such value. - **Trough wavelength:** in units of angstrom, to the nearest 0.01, 8611.71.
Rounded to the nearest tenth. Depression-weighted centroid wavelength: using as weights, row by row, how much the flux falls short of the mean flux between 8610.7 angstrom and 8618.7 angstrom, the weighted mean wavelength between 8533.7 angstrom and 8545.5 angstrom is 8541.8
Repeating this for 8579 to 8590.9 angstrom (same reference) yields 8585.6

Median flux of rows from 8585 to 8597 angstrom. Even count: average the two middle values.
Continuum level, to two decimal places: 1.76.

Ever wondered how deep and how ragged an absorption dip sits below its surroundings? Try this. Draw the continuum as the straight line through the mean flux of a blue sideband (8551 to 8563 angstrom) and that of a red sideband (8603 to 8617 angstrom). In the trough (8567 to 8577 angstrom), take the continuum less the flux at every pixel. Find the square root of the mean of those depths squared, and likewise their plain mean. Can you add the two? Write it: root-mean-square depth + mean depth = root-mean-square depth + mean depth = 0.025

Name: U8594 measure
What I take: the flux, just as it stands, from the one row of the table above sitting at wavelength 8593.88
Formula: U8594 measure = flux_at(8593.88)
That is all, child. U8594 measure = 1.754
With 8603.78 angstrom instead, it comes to 1.743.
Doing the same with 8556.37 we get 1.707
